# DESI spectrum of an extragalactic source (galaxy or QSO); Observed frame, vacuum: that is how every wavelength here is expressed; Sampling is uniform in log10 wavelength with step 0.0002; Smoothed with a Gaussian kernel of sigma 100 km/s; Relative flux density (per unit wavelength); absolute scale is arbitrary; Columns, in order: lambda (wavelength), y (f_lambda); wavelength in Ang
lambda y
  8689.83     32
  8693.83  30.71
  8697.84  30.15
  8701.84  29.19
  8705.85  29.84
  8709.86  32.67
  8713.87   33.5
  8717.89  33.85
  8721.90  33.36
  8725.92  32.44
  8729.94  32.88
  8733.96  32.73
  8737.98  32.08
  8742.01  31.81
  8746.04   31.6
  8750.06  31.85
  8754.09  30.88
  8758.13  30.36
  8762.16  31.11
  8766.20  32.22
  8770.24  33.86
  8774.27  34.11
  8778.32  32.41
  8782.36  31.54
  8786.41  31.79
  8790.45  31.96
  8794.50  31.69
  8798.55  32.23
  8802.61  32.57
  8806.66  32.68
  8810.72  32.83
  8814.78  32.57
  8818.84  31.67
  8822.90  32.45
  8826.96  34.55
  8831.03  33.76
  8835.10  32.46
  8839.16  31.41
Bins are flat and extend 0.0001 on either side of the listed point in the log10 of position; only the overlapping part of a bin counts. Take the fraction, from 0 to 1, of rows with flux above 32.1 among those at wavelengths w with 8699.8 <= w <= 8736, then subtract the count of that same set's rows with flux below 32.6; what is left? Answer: -2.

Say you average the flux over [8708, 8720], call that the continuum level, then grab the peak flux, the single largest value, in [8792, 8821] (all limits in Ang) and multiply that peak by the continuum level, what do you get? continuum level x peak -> 1095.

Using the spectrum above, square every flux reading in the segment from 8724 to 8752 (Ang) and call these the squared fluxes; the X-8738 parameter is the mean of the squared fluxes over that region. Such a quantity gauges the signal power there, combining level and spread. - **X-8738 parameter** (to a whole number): 1037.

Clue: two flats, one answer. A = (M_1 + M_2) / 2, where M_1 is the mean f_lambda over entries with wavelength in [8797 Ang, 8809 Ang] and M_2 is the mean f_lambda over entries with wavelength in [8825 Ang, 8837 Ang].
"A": 33.0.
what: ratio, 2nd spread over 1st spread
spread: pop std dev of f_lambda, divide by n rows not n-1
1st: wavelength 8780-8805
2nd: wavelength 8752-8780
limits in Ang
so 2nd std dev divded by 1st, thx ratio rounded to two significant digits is 3.9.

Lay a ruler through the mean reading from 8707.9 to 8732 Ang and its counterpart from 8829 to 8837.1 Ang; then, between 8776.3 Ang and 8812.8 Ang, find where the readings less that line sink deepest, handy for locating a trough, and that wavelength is 8782.36 Ang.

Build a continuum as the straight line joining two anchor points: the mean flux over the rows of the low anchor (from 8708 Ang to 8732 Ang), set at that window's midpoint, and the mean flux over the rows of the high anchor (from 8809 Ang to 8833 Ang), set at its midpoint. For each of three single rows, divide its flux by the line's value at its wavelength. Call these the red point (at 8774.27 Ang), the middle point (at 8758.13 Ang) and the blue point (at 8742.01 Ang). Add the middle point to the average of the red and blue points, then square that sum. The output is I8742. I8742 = 3.67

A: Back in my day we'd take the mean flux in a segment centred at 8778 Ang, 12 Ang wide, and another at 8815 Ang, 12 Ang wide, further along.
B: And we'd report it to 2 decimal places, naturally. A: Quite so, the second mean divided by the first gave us 0.99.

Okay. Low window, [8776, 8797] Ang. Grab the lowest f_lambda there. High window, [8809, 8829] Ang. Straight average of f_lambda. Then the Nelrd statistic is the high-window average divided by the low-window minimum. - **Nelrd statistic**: 1.04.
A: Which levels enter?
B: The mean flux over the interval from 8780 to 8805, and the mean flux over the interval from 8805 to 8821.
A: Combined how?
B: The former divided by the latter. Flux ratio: 0.99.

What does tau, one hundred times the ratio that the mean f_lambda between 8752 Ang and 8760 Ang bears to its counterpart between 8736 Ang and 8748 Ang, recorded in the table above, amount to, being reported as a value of 96.2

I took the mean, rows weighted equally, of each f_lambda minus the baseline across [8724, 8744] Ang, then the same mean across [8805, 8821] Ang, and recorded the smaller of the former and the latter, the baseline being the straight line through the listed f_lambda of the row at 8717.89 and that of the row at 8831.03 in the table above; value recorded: -1.45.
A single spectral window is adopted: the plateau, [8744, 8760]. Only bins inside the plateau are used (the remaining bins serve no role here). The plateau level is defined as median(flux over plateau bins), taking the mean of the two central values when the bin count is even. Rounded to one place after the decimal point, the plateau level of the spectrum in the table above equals 31.2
